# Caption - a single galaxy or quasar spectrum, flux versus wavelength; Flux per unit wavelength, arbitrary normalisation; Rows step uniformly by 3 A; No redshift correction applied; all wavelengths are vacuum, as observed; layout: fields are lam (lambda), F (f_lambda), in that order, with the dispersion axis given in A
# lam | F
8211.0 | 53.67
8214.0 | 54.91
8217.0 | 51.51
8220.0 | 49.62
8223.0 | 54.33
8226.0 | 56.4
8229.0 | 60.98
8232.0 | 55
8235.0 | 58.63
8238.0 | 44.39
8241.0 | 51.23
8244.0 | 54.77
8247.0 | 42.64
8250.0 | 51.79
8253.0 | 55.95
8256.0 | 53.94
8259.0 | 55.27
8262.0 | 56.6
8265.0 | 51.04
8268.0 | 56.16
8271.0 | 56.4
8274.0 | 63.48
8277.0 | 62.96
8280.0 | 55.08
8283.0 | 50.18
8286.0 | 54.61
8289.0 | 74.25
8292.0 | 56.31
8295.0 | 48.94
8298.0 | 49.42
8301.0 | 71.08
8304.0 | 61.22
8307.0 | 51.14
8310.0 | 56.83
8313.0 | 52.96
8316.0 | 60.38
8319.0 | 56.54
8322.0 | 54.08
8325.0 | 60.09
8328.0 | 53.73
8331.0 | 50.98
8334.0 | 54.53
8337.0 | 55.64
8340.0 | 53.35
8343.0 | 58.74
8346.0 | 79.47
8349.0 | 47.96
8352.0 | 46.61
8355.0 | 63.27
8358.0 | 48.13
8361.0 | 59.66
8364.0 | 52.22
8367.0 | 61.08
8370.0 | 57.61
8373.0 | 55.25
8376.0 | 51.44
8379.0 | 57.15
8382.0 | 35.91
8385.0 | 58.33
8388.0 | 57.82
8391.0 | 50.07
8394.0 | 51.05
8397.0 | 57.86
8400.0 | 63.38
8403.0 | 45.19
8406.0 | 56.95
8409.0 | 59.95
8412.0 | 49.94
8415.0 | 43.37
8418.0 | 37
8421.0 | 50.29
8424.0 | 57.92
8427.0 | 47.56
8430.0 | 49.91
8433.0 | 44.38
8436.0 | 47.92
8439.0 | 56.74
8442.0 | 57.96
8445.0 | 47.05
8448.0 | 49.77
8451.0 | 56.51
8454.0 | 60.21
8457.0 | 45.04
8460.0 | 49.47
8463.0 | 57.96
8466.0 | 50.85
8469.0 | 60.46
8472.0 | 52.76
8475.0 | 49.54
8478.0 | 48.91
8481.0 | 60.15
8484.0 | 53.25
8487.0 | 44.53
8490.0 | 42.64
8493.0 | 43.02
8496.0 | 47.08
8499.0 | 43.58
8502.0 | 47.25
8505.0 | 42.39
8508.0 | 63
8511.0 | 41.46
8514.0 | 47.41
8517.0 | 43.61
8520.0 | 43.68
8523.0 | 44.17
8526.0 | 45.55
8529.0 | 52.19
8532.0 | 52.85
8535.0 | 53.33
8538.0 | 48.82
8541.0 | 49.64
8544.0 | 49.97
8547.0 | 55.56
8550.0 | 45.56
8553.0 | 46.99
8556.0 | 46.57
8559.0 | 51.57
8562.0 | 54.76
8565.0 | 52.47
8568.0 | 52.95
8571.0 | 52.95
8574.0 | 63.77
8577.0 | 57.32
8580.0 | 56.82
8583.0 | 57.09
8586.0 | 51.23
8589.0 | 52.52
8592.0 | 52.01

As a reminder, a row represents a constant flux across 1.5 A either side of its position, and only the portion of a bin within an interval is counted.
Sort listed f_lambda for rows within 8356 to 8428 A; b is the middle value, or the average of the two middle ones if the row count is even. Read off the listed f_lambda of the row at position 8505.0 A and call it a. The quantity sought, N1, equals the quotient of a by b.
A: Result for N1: 0.79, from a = 42.39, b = 53.7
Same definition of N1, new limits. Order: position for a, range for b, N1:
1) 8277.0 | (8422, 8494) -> 1.26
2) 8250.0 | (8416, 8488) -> 1.03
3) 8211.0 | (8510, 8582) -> 1.06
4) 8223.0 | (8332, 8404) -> 0.98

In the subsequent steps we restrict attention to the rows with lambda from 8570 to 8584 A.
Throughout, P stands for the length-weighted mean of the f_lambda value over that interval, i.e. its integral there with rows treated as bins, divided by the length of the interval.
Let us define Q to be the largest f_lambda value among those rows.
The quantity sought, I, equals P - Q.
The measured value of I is -6.0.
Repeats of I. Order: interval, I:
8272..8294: -15.0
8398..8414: -8.6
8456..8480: -8.3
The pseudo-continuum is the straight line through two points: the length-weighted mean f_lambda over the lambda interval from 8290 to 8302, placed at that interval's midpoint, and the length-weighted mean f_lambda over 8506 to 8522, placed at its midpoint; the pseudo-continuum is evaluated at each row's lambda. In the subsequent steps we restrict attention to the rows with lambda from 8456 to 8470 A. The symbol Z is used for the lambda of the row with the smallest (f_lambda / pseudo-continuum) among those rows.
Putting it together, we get 8457.0 A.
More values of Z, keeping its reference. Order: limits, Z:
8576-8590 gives 8586.0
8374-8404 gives 8382.0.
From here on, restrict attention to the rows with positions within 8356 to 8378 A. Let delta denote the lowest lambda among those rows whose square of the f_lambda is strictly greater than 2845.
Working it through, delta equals 8361.0 A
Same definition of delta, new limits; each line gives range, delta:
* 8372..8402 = 8373.0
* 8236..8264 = 8244.0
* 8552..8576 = 8562.0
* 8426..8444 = 8439.0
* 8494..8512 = 8508.0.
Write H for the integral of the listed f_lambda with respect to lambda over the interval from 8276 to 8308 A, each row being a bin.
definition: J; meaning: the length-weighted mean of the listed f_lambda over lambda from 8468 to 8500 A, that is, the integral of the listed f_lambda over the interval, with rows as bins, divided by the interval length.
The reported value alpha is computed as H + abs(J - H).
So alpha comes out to 3647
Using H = 1849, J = 49.6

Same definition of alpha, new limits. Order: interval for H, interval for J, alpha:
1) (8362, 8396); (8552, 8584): 3591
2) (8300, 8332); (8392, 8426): 3600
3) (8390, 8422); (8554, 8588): 3236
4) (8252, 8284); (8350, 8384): 3543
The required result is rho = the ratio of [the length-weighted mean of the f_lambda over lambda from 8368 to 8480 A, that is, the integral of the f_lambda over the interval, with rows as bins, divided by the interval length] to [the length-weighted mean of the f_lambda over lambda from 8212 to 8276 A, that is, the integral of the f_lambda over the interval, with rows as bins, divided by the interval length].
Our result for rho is 0.97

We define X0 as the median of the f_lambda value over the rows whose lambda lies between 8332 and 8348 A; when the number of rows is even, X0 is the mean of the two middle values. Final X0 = 56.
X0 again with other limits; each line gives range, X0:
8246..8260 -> 54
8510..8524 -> 44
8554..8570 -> 52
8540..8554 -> 50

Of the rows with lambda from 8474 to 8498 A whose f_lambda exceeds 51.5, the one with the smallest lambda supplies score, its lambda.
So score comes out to 8481.0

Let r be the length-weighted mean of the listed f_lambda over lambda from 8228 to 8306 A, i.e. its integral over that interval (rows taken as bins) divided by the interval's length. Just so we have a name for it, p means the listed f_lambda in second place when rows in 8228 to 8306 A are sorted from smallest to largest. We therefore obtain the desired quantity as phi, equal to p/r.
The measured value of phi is 0.80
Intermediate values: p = 44.39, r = 55.8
